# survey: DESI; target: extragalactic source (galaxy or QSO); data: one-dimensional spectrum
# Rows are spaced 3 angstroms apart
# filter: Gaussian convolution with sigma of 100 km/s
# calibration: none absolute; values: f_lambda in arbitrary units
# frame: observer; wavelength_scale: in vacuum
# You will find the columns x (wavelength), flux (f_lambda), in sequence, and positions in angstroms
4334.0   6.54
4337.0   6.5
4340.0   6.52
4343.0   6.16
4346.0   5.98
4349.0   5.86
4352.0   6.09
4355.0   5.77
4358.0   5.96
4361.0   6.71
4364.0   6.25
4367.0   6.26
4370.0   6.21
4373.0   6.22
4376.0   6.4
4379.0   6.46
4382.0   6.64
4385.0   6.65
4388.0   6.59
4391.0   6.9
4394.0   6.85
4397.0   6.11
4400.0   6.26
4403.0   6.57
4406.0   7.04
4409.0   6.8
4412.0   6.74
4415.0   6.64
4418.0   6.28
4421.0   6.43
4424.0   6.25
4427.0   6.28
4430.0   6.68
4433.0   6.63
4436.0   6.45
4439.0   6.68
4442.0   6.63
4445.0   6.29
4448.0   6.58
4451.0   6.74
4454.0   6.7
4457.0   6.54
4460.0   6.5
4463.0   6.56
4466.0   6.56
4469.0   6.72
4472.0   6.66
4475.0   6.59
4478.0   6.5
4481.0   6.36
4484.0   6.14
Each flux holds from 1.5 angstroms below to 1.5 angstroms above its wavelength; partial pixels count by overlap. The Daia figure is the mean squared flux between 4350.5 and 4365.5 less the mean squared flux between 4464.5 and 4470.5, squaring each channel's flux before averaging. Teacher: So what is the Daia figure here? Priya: -6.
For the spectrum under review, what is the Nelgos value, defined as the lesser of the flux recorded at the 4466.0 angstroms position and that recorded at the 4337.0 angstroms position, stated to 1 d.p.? 6.5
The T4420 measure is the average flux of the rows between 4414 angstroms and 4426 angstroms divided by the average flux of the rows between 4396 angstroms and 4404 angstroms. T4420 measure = 1.01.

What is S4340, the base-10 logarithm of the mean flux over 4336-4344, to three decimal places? 0.806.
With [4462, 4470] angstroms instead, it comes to 0.820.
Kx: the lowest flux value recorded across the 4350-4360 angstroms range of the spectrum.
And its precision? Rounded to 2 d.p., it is 5.77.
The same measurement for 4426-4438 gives 6.28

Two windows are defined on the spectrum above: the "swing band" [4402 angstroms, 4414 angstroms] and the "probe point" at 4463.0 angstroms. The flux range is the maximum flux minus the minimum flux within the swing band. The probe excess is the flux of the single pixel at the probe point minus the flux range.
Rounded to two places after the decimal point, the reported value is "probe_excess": 6.09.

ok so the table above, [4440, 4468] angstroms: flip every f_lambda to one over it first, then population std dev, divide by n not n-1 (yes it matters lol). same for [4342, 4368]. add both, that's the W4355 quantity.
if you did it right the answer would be 0.0097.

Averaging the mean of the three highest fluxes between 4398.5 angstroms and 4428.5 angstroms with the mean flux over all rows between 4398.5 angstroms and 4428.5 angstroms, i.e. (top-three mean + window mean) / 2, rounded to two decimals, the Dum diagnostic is 6.69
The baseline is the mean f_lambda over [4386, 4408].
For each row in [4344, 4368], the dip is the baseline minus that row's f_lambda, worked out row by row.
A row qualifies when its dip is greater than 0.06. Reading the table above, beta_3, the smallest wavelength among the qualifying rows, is 4346.0 angstroms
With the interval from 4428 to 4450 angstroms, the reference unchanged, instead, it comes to 4436.0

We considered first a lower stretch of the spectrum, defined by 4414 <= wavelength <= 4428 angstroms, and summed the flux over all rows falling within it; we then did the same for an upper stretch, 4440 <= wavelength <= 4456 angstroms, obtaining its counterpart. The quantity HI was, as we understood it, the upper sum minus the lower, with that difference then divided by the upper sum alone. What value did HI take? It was 0.032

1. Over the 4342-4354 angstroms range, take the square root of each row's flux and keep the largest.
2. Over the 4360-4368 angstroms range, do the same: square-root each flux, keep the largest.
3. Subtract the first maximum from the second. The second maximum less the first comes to 0.11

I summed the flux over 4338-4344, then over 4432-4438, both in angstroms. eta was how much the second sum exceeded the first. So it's 0.4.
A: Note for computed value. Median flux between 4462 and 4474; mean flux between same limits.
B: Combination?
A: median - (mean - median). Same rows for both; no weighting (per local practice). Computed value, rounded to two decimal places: 6.59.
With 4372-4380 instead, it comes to 6.44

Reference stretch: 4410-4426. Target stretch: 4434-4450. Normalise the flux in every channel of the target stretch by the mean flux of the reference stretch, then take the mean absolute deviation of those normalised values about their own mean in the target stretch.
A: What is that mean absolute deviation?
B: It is 0.019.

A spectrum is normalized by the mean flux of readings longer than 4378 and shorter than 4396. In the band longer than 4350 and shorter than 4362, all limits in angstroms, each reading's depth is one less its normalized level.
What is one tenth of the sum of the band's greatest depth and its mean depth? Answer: 0.022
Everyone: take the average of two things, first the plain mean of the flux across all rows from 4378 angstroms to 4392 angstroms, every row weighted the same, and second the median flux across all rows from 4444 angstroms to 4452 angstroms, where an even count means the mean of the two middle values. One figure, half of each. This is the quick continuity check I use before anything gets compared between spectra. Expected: 6.61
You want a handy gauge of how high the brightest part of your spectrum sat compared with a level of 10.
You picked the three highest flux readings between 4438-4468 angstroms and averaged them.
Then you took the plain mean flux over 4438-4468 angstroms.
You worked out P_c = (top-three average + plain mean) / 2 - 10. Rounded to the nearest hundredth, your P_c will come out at -3.36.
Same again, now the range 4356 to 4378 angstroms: -3.63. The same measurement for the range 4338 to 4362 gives -3.70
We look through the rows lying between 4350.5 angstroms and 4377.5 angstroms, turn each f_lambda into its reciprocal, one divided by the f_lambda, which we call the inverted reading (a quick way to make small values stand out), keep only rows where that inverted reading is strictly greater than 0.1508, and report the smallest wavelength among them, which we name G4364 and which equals 4352.0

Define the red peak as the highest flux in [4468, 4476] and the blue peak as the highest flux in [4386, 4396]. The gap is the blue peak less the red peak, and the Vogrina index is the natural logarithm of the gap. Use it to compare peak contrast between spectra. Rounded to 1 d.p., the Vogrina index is -1.7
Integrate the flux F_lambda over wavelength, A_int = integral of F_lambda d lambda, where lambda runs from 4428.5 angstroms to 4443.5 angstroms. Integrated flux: 99.2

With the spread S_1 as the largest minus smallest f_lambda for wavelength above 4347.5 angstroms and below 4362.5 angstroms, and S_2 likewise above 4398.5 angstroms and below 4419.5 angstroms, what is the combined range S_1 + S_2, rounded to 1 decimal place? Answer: 1.7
